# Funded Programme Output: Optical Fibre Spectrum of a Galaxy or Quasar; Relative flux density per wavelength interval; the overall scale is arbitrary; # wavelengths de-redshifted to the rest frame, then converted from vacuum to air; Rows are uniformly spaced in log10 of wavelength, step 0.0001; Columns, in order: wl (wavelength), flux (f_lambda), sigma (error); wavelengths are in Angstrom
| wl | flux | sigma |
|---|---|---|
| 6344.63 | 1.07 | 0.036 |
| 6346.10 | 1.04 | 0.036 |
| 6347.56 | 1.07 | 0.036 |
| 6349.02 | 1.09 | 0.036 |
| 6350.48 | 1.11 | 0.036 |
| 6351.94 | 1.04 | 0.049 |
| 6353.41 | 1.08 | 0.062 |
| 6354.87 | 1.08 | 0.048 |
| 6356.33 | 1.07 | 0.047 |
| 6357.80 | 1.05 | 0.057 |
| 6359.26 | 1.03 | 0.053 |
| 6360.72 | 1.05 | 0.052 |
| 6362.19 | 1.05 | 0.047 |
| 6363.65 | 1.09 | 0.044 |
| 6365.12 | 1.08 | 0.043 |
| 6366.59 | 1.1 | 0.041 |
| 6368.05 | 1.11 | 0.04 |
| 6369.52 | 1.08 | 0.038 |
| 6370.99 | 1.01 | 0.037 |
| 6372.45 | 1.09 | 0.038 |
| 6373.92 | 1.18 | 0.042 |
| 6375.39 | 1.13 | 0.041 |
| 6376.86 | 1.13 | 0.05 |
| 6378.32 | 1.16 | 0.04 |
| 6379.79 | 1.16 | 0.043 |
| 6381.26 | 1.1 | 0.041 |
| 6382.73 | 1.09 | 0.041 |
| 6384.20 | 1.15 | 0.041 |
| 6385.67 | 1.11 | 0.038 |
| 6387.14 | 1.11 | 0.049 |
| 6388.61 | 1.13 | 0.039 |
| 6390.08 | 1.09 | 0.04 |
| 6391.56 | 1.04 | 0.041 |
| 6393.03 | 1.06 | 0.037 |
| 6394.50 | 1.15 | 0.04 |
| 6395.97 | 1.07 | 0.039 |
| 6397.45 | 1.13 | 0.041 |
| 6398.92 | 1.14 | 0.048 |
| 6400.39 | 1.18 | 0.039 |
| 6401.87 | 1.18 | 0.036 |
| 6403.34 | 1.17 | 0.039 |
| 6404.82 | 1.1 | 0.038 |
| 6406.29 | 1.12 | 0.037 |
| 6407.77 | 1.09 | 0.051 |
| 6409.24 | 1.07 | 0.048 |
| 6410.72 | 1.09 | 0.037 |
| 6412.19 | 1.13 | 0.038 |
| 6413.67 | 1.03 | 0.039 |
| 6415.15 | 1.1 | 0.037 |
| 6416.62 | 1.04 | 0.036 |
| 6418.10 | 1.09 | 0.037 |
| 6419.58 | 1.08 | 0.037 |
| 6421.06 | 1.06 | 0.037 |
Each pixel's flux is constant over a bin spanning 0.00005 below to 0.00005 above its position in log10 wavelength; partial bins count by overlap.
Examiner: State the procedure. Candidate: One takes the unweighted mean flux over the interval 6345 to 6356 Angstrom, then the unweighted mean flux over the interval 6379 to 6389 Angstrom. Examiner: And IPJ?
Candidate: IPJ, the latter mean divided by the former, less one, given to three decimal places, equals 0.045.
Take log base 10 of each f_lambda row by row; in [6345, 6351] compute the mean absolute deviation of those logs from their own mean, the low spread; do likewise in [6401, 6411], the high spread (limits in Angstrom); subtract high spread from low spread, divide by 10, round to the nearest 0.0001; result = -0.0004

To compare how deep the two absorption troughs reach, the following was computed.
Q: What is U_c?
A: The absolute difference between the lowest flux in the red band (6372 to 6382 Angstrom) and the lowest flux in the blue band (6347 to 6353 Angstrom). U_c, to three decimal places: 0.050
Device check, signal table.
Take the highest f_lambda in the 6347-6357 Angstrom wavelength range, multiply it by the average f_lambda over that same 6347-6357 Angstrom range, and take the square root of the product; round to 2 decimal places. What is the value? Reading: 1.09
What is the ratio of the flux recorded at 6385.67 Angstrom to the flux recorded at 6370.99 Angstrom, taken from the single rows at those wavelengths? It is 1.10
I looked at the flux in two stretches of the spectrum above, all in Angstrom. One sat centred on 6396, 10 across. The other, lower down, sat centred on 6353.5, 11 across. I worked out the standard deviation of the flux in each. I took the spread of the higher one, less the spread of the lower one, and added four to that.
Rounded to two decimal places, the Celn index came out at 4.03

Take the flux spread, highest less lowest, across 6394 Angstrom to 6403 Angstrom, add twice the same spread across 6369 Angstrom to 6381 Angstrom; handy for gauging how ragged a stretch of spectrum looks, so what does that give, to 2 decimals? 0.45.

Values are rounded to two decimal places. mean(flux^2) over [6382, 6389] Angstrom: 1.25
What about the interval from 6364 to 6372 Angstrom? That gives 1.16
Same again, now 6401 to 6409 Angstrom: 1.28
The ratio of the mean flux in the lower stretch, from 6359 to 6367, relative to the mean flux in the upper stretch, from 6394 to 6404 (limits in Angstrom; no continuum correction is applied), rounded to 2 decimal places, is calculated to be 0.93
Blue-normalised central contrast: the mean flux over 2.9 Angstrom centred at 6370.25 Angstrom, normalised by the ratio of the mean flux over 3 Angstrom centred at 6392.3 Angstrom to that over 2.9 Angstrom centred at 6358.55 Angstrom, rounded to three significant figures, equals 1.04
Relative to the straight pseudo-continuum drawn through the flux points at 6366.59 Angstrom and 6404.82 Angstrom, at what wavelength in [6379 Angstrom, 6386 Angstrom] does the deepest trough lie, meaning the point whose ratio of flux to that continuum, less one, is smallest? 6382.73 Angstrom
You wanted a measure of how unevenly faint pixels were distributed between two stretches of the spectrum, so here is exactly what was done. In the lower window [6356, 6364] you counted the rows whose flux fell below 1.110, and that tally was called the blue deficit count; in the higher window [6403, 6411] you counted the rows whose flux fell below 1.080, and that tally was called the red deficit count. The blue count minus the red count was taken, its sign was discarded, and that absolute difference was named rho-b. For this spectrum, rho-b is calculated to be 5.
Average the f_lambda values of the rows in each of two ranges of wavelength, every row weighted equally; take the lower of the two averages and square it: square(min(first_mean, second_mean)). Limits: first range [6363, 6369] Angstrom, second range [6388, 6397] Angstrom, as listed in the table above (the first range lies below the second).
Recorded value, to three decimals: 1.188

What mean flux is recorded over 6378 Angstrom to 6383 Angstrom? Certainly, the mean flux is 1.13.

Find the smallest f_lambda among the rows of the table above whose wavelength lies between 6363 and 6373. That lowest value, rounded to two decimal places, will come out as 1.01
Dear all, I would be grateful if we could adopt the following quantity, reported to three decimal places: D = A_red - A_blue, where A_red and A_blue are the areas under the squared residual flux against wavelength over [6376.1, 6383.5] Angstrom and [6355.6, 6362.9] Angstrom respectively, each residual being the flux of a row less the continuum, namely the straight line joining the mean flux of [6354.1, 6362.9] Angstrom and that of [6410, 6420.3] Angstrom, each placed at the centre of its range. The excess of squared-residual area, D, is 0.035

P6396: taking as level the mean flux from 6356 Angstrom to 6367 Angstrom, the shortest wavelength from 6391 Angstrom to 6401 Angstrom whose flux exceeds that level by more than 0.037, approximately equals 6394.50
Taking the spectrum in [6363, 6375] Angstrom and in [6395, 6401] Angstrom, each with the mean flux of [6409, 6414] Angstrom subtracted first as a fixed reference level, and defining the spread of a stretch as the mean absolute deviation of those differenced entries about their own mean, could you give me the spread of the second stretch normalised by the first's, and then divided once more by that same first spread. 38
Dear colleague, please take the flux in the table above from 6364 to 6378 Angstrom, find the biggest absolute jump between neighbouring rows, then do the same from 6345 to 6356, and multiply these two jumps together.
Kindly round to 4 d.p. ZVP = 0.0063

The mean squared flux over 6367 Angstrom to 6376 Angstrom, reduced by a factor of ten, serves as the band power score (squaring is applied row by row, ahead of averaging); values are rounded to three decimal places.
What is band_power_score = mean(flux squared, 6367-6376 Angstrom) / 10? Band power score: 0.121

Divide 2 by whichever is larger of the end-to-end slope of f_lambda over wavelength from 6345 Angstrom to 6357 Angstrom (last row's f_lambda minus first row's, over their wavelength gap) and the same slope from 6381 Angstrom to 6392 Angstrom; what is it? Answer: 682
